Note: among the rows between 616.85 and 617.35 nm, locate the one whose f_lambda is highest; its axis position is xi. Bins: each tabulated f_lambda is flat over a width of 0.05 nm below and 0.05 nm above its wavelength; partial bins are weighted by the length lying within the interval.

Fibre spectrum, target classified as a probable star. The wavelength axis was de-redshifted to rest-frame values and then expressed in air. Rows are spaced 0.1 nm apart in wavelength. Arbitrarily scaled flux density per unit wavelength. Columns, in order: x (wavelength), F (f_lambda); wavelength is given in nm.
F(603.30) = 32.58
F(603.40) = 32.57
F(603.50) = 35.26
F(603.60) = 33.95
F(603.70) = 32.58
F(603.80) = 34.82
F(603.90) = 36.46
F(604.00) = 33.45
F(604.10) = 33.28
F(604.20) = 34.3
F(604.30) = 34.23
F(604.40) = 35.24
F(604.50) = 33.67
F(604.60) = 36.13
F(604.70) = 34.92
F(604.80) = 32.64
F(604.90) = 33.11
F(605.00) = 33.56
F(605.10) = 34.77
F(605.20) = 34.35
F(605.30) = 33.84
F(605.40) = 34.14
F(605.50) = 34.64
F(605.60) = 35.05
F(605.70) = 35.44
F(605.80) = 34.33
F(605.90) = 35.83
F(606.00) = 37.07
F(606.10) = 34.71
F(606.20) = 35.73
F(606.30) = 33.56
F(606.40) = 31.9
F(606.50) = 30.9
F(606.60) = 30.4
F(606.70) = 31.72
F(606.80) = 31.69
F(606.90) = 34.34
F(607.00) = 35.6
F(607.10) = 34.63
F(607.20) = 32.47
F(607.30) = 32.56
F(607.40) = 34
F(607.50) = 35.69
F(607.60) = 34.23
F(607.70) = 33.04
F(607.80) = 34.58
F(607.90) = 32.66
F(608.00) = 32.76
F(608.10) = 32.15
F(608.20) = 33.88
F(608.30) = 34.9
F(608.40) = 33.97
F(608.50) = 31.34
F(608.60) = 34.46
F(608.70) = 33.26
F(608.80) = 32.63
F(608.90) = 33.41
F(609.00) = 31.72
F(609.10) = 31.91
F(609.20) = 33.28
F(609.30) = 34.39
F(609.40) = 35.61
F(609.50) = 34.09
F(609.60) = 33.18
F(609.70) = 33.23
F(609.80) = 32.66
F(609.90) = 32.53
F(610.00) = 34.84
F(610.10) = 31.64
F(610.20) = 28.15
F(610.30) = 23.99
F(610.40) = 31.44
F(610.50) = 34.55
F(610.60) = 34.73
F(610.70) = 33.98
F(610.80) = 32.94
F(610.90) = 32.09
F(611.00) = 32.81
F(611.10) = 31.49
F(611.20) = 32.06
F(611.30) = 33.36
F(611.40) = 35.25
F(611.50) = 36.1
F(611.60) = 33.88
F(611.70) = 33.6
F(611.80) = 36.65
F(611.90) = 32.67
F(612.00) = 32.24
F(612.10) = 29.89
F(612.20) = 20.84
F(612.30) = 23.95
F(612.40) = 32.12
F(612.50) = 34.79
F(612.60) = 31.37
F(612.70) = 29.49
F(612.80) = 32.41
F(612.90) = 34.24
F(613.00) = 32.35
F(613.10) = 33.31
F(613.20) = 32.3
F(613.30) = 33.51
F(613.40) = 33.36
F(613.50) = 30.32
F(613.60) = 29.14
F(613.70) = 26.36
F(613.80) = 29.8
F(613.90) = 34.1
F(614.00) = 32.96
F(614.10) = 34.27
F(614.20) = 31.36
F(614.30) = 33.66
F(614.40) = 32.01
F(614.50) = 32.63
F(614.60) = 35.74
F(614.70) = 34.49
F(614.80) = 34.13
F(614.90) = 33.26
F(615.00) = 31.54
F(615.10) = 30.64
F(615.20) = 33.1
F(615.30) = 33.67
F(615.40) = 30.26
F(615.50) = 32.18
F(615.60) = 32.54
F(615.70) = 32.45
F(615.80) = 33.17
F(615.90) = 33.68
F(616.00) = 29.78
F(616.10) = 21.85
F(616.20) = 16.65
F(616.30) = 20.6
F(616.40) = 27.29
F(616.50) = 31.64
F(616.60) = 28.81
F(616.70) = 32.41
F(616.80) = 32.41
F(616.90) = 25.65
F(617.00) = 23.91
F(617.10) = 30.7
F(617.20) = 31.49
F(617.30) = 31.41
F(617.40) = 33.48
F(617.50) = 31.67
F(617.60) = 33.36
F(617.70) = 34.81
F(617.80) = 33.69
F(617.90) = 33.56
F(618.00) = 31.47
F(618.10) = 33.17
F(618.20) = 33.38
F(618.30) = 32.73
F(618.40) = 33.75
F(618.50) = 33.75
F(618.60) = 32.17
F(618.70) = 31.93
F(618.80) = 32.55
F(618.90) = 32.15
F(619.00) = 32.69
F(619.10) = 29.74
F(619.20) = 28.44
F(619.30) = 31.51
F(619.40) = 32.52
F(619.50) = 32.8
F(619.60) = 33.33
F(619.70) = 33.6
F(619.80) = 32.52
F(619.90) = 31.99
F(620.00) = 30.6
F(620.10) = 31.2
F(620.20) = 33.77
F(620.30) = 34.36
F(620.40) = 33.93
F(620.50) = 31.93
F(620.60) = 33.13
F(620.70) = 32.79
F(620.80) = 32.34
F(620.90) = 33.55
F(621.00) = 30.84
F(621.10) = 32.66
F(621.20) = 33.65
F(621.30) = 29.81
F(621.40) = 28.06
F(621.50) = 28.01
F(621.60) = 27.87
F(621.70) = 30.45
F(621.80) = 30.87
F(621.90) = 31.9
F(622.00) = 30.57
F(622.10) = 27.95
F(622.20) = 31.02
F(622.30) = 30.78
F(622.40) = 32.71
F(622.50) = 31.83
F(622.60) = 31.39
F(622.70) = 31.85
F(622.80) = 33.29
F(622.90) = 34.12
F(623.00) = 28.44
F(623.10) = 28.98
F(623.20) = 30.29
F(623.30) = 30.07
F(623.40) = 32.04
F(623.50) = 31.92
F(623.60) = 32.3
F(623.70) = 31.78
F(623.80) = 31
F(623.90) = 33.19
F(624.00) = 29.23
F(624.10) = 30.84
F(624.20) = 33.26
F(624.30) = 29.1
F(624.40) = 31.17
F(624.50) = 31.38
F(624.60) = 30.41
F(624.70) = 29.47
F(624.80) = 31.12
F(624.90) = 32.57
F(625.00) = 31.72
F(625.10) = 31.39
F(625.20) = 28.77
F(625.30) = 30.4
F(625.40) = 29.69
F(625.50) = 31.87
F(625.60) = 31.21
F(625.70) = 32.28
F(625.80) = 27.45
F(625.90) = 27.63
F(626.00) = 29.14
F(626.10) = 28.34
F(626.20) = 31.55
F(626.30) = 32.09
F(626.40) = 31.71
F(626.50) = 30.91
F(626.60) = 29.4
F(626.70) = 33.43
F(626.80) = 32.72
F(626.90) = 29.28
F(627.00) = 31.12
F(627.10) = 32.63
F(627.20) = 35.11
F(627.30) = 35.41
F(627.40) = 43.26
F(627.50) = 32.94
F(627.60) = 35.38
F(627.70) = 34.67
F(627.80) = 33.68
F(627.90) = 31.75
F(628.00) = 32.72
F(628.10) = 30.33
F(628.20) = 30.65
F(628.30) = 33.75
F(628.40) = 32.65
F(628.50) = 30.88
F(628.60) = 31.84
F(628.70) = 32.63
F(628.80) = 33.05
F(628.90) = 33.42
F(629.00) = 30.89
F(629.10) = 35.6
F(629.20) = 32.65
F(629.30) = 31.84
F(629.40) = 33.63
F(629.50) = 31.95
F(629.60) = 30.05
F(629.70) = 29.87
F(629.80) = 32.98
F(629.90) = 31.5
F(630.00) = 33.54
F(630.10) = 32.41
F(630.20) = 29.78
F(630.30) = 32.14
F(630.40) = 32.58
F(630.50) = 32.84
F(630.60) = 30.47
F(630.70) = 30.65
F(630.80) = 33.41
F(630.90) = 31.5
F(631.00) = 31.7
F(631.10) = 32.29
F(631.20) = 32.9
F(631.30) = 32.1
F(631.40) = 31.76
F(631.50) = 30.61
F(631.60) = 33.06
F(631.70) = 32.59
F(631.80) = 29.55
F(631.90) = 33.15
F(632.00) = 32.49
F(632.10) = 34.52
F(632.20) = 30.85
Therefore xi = 617.20 nm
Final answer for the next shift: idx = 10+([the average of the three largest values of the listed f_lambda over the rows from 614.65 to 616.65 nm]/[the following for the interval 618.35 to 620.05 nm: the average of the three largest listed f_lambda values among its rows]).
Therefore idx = 11.0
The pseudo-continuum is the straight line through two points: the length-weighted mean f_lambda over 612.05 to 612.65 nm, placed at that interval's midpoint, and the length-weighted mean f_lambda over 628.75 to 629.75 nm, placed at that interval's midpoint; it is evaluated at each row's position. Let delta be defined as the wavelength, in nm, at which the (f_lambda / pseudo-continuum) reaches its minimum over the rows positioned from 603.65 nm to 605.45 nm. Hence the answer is 604.80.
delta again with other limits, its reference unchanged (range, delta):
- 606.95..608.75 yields 608.50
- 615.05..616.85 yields 616.20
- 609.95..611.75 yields 610.30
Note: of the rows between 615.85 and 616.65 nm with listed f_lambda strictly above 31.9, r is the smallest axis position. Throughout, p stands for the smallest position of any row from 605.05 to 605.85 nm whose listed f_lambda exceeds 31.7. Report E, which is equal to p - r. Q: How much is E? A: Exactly -10.80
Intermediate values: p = 605.10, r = 615.90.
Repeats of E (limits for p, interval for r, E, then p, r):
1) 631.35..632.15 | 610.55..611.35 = 20.80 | 631.40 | 610.60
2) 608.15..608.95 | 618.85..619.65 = -10.70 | 608.20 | 618.90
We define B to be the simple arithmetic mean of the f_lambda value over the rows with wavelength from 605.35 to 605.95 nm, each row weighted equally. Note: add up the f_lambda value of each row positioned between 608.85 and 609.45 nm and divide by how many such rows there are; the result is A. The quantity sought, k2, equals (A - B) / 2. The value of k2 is -0.8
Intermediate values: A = 33.4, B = 34.9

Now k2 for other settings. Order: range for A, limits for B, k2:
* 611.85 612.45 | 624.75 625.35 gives -1.2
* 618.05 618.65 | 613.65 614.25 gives 0.8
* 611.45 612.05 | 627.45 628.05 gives 0.3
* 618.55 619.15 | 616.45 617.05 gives 1.4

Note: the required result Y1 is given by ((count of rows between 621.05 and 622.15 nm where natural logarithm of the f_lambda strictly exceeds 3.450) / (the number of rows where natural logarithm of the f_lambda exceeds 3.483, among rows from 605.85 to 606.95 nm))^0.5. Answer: 0.71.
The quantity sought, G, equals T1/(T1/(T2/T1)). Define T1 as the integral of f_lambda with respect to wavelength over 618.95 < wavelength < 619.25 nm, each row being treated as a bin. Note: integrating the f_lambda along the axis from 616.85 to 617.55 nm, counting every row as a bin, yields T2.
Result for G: 2.3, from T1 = 9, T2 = 21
